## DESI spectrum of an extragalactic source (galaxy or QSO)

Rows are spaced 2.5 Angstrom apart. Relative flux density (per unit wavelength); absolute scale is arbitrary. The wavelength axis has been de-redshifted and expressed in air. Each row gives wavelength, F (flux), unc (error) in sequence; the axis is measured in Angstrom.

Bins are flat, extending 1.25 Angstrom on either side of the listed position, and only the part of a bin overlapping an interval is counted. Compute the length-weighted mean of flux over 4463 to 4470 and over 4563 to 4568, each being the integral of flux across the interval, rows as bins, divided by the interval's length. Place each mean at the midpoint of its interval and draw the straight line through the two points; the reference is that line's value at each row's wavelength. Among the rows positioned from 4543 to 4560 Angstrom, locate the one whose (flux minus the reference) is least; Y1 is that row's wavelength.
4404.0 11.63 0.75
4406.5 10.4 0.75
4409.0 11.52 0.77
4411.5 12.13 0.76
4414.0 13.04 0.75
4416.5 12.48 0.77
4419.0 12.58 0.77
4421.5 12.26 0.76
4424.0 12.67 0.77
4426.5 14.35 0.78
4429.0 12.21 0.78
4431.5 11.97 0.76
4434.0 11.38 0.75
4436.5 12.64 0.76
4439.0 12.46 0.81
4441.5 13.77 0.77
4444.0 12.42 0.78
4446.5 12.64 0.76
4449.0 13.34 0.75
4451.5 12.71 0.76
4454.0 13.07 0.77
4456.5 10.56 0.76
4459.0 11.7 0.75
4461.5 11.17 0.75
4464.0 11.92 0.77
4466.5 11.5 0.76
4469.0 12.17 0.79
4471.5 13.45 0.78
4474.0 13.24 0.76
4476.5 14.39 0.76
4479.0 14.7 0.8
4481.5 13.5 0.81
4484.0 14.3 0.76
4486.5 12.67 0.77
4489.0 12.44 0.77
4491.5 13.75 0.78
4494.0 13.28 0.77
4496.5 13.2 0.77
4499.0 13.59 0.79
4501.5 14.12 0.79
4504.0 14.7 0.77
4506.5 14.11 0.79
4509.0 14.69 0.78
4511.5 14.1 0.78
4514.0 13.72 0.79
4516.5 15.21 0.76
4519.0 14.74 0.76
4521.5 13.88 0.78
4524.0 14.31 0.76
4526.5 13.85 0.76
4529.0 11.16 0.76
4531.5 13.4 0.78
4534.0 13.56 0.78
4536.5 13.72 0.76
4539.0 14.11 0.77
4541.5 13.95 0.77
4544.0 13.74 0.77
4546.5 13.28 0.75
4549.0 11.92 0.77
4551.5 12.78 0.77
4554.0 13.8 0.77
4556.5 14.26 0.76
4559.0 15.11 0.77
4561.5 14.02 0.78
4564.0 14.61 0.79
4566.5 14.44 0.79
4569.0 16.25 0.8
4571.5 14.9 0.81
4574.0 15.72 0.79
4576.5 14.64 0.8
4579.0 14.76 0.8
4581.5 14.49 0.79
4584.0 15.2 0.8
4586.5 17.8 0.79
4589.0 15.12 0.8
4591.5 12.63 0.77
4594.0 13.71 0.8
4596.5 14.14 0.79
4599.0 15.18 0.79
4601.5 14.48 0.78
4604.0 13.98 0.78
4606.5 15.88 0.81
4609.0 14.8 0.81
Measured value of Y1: 4549.0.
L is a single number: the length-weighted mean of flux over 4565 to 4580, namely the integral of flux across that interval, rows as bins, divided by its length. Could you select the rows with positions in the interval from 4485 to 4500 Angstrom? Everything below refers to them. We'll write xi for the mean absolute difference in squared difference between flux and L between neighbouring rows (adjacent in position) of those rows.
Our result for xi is 1.9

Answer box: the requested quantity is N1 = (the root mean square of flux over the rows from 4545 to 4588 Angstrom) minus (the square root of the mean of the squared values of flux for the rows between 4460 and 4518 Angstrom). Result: 1.1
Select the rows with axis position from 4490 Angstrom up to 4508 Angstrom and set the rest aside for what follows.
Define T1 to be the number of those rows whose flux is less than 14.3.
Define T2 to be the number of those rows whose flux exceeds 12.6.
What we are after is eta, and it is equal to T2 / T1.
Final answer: 1.2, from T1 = 6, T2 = 7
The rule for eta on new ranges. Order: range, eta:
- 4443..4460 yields 0.6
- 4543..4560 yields 1.0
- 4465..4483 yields 1.0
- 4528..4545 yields 0.9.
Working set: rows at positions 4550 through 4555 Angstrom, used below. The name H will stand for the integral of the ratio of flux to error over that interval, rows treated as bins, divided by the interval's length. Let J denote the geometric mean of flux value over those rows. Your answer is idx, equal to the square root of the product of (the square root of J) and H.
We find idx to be 7.9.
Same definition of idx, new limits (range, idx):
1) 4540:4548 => 8.1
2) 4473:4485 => 8.2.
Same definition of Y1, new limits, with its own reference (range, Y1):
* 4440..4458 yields 4456.5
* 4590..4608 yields 4591.5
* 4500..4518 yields 4514.0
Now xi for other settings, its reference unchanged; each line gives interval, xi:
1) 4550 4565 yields 1.5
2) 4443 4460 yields 5.7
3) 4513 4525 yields 1.1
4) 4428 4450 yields 3.6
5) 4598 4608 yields 0.7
